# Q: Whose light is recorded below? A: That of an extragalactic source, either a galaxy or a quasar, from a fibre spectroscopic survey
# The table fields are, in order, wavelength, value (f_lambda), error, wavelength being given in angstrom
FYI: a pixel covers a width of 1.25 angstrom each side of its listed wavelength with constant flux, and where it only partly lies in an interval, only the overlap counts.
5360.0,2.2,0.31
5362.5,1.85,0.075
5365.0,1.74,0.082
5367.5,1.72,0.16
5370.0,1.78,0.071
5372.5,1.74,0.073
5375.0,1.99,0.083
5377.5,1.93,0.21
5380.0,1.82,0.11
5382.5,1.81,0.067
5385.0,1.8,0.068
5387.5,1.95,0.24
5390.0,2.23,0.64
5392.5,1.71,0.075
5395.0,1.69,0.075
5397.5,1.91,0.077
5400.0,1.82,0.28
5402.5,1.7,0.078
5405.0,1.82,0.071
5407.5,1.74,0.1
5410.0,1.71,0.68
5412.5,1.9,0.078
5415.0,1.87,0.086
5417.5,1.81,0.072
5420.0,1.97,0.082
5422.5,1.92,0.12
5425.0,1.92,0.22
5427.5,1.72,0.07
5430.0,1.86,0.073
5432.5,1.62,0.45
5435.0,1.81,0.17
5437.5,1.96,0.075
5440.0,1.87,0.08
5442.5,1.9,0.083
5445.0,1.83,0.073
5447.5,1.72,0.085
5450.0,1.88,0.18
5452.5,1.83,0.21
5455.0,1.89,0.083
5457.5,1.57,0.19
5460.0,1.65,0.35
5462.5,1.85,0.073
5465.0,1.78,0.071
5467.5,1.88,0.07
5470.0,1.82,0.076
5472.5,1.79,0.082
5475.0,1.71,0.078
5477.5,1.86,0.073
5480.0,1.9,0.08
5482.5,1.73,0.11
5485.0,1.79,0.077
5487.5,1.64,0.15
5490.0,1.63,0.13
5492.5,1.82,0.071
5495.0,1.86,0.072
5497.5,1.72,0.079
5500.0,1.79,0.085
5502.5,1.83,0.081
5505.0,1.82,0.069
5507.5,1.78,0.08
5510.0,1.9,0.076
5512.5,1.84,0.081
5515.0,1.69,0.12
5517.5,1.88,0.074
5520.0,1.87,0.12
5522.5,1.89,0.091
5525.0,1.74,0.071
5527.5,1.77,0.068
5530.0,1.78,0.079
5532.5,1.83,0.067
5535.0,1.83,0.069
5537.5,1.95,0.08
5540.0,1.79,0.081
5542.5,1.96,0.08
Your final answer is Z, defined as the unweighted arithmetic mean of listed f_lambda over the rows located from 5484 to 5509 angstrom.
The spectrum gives 1.77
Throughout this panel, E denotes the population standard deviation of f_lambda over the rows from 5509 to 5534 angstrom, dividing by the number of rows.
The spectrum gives 0.067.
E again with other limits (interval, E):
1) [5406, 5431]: 0.088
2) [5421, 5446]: 0.098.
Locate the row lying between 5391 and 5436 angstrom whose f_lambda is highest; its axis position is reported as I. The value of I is 5420.0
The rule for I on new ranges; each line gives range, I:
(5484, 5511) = 5510.0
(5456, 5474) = 5467.5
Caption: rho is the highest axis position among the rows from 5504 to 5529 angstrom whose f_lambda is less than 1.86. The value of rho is 5527.5 angstrom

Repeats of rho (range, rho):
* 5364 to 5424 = 5417.5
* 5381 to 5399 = 5395.0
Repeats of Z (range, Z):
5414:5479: 1.82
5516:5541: 1.83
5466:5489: 1.79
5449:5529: 1.79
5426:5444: 1.82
